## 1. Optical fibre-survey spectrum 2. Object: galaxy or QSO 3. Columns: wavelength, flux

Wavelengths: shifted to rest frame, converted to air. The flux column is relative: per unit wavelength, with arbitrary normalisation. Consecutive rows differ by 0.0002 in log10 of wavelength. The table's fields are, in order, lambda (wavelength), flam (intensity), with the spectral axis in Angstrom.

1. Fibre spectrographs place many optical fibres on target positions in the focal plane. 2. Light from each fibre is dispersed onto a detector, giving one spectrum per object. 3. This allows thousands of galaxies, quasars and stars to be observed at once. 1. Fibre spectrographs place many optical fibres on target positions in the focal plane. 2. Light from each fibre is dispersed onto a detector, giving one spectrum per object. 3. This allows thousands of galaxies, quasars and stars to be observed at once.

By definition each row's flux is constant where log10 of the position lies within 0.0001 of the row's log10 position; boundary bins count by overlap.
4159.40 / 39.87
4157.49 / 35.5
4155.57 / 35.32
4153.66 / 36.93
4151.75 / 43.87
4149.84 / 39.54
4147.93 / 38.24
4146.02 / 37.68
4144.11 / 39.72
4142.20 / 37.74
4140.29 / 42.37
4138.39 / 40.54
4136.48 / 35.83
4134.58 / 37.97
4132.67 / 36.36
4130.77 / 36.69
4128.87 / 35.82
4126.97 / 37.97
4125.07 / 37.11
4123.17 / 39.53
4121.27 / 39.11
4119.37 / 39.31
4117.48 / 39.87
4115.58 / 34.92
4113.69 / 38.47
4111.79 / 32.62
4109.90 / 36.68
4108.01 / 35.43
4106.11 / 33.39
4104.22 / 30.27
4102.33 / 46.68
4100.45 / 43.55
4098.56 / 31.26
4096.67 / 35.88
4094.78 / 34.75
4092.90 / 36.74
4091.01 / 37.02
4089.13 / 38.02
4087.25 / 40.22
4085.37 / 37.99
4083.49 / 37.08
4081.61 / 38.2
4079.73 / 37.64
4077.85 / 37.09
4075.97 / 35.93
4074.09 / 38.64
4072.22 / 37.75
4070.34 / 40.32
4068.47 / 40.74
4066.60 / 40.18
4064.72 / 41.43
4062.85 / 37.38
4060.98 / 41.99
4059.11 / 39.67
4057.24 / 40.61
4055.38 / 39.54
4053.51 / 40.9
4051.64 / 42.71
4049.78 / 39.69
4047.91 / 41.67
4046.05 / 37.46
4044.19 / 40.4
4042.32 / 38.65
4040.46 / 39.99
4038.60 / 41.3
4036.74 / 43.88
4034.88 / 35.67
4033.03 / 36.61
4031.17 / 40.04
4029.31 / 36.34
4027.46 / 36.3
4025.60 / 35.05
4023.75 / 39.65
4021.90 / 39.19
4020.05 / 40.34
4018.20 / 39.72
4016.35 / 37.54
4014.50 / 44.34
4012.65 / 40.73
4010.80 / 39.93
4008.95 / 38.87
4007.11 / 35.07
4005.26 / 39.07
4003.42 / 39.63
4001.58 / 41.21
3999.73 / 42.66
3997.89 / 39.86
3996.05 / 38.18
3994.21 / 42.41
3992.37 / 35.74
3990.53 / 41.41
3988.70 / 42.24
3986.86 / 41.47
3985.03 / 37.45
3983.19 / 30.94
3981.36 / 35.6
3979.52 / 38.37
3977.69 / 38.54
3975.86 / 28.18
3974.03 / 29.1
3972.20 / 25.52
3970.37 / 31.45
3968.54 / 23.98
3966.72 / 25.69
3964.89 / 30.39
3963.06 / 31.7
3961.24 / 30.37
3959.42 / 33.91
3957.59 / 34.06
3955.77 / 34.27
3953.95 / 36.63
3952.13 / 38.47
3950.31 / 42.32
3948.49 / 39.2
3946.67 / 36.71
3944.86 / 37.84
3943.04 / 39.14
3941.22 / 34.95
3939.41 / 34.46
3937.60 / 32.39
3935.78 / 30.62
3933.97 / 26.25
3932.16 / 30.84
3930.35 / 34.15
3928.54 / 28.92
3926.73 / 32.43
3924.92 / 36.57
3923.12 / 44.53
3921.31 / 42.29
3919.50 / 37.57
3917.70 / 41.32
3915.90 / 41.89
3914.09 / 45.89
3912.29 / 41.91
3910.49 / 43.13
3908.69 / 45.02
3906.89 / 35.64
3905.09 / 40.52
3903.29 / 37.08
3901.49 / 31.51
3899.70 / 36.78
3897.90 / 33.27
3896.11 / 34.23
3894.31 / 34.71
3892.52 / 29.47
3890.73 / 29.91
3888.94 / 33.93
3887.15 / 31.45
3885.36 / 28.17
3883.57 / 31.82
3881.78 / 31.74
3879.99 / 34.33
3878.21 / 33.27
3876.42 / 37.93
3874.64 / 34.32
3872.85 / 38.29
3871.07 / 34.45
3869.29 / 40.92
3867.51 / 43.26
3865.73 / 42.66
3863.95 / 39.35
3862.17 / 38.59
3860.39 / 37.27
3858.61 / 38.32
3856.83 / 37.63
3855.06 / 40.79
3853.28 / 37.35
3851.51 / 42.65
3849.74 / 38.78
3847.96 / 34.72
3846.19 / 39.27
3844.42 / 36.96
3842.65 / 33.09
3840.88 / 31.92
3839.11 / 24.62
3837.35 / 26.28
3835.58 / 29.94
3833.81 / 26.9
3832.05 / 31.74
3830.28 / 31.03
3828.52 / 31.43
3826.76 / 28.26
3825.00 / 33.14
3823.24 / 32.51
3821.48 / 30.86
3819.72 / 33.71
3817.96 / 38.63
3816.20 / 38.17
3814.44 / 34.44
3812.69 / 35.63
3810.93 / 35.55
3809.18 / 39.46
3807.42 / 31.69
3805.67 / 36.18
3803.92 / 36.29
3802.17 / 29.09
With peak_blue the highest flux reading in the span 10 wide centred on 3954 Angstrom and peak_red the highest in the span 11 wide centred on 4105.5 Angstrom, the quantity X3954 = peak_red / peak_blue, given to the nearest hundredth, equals 1.10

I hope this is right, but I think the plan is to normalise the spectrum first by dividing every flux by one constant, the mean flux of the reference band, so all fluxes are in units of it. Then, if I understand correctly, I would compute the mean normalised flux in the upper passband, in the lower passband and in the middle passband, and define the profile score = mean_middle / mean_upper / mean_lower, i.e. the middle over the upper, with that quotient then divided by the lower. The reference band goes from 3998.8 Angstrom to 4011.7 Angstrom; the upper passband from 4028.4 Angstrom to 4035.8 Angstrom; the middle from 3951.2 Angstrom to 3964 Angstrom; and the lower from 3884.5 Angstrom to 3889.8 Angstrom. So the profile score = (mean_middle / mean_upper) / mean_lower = 1.17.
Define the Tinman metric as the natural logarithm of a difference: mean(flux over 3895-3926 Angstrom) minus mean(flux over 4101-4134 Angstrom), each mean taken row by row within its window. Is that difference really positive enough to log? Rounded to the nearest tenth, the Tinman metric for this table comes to 0.8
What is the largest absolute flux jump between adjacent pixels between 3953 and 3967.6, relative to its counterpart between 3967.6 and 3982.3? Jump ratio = 0.45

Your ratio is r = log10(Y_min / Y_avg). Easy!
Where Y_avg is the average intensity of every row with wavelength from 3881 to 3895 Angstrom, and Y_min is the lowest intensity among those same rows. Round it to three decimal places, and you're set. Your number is -0.047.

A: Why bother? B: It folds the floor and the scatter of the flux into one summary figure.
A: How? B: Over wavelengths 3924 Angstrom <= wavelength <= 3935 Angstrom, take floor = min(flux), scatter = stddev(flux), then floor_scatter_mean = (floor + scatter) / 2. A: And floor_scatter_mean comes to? 15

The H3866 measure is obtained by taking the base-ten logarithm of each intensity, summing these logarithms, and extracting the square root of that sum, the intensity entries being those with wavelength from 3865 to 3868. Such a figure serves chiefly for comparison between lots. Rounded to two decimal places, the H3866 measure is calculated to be 1.81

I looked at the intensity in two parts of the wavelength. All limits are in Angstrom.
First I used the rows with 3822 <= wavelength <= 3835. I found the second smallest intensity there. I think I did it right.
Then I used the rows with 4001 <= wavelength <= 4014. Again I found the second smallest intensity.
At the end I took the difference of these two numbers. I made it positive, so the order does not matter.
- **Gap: 11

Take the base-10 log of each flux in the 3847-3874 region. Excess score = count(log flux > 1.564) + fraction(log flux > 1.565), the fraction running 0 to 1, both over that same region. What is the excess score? 14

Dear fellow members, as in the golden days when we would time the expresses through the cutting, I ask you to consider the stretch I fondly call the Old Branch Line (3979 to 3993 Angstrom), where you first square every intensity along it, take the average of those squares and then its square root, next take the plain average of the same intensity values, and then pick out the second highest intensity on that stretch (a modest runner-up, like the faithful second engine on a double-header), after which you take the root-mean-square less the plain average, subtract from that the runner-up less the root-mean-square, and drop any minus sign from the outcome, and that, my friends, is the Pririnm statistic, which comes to 3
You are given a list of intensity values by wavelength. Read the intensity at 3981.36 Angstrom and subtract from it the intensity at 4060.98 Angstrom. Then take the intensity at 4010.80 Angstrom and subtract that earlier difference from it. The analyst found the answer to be 46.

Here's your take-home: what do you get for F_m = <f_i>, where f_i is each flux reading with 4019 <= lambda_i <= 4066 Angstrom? 39.5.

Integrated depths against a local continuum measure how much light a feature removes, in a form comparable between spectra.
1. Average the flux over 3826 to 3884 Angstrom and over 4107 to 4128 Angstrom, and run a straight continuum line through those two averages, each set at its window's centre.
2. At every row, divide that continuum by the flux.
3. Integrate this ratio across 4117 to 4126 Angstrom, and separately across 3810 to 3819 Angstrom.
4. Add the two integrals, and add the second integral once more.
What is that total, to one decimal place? 25.9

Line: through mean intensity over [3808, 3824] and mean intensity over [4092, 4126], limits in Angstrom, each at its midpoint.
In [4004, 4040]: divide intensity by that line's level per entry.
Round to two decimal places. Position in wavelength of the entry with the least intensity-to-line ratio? 4025.60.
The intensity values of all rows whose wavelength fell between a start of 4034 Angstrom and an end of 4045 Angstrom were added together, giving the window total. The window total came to 240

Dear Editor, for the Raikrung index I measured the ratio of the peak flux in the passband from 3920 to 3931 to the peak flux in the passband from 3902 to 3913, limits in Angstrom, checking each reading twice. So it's 0.99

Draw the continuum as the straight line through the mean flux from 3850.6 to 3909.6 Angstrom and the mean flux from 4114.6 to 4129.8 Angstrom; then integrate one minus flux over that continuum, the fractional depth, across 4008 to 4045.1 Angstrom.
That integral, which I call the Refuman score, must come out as -1.9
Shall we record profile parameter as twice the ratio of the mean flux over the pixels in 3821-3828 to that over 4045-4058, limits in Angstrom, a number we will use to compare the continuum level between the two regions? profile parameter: 1.5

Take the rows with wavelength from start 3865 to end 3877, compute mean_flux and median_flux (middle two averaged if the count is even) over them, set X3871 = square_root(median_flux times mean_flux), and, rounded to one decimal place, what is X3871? 38.6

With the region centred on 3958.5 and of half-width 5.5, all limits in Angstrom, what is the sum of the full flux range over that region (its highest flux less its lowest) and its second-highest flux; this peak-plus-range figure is 41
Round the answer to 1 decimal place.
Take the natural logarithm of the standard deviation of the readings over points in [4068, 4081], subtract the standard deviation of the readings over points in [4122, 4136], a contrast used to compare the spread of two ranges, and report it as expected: -0.7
